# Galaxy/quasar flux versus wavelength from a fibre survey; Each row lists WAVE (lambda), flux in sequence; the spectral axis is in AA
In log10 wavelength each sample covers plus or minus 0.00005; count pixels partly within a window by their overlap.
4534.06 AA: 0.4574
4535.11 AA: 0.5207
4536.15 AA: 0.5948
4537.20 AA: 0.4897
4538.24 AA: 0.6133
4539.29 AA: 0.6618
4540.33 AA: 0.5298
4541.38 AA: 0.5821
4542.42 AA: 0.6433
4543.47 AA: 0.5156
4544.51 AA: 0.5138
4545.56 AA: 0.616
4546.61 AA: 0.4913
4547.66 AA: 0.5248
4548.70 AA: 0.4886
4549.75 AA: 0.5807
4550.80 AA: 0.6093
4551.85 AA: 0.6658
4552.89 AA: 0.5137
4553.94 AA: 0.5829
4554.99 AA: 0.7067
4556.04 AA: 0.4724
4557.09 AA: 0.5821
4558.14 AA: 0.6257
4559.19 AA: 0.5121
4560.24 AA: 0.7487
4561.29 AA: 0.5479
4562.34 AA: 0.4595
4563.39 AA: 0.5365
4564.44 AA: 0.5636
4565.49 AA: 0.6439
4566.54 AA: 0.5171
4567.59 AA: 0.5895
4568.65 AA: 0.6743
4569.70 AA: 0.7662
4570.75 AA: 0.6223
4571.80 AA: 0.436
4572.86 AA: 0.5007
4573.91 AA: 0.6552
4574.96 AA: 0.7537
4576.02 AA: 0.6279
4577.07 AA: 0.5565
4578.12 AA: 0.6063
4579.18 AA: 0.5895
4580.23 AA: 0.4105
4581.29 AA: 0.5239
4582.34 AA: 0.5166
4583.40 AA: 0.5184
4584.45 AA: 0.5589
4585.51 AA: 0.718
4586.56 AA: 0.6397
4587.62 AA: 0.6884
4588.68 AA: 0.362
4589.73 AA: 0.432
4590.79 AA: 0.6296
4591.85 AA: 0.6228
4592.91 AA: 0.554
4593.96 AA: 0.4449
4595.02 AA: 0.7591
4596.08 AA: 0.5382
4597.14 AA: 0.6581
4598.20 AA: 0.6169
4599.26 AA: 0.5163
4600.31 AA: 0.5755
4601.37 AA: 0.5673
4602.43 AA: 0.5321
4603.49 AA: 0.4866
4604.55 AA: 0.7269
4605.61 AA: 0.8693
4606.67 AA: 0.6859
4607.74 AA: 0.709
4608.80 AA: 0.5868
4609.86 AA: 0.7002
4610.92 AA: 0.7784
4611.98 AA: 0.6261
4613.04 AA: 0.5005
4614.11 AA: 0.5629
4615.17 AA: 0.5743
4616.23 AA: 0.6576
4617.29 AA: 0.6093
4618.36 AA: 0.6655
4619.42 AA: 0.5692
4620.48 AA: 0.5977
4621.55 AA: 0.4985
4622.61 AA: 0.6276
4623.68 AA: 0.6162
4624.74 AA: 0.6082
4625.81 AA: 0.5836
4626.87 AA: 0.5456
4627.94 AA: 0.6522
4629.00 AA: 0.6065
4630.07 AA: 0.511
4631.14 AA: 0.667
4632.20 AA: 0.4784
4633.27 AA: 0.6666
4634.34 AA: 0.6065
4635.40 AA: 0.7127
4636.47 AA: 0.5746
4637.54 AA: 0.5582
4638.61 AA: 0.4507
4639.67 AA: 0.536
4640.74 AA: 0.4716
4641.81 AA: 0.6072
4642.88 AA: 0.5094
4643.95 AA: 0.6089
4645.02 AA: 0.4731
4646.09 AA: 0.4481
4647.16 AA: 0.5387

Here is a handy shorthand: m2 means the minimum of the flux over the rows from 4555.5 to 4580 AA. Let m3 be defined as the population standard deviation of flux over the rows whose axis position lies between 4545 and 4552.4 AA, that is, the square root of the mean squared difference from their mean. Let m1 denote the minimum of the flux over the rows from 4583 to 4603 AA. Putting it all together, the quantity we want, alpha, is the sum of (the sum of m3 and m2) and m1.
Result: 0.86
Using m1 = 0.362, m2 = 0.436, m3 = 0.063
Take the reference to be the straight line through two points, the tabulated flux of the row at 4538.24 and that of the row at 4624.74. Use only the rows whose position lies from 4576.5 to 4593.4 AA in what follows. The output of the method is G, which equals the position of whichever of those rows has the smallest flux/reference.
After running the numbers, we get 4588.68 AA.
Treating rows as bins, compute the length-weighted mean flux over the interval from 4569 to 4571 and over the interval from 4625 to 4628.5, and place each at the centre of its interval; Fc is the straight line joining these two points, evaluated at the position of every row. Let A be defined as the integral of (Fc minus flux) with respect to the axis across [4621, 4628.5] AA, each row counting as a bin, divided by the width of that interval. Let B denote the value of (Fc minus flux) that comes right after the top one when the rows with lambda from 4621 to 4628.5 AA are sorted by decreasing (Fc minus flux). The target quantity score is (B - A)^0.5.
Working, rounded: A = 0.01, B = 0.05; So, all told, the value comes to 0.202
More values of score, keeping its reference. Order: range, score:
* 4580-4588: 0.250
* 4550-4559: 0.284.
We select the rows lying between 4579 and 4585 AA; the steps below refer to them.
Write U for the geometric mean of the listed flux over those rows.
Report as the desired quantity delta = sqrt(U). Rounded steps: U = 0.52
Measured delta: 0.72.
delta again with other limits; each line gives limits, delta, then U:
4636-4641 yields 0.72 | 0.52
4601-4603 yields 0.74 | 0.55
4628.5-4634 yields 0.76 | 0.58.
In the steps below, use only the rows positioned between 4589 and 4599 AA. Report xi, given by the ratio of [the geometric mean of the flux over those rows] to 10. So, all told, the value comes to 0.0576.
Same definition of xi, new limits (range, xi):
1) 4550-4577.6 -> 0.0588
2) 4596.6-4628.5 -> 0.0611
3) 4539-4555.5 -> 0.0573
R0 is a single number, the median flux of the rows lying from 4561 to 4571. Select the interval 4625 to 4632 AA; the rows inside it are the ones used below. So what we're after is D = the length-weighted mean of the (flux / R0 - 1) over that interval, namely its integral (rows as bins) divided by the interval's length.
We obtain 0.02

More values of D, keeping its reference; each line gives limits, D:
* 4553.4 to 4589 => 0.01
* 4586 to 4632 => 0.05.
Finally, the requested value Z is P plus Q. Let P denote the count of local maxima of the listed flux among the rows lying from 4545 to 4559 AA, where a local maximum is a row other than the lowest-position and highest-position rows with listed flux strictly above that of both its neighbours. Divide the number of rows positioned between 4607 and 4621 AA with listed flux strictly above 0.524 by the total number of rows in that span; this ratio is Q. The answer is 3.9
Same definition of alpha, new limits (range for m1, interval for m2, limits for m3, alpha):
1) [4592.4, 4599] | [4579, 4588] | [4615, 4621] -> 0.89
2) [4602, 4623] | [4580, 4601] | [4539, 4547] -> 0.91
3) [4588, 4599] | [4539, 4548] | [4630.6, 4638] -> 0.93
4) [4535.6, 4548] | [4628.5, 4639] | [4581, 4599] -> 1.04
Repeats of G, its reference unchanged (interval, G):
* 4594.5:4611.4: 4603.49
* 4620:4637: 4632.20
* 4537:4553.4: 4548.70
